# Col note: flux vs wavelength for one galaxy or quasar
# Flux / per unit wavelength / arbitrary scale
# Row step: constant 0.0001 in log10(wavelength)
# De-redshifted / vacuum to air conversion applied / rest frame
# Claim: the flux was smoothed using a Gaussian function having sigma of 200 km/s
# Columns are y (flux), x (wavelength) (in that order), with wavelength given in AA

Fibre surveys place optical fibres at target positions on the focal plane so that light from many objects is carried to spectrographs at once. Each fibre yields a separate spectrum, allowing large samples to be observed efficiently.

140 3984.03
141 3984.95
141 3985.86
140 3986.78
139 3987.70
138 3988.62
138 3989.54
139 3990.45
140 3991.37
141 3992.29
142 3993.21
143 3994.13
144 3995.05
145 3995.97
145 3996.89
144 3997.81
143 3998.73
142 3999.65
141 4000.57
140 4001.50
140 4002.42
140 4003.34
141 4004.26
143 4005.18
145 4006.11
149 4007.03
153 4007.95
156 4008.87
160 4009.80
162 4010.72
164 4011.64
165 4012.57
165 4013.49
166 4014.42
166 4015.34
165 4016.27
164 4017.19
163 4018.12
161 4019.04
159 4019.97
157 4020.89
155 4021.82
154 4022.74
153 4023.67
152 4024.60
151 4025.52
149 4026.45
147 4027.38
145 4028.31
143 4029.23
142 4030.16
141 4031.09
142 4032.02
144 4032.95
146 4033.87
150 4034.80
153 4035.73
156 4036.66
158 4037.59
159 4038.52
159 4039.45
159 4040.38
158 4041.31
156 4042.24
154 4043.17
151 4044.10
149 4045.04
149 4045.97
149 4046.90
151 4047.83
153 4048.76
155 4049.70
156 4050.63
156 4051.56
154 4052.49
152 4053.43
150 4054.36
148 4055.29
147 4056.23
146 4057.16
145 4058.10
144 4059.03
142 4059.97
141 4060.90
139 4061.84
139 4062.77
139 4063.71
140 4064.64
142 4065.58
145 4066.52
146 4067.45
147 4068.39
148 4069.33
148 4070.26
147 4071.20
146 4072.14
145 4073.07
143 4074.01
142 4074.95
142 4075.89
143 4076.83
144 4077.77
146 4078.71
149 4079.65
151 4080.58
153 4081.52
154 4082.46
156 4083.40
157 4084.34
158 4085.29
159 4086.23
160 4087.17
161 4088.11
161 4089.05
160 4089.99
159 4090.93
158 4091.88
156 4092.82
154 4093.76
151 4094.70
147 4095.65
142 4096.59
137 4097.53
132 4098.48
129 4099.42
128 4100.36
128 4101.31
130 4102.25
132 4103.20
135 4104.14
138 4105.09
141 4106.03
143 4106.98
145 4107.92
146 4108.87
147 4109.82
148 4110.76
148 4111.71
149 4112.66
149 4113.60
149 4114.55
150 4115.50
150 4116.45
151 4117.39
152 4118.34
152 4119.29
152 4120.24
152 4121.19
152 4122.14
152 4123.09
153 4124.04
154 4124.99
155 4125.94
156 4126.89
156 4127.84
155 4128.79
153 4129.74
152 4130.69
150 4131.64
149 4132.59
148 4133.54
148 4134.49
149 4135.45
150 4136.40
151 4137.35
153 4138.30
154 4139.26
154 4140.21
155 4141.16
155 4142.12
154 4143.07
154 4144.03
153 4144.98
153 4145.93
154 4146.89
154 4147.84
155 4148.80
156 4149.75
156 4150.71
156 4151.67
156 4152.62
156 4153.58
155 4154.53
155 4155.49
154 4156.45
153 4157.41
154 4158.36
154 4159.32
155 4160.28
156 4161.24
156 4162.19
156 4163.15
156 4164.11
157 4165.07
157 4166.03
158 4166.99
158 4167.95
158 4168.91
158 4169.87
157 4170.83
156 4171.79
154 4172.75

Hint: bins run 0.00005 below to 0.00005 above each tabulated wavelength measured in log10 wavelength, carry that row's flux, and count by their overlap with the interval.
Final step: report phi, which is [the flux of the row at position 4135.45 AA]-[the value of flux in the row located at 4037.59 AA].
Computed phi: -9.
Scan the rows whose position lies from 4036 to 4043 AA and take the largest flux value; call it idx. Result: 159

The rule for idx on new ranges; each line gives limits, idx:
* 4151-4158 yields 156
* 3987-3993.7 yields 142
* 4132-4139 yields 153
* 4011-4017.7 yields 166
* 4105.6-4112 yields 148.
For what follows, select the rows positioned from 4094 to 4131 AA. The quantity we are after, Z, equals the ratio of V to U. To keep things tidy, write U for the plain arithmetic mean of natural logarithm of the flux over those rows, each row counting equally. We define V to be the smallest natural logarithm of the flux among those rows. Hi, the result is 0.974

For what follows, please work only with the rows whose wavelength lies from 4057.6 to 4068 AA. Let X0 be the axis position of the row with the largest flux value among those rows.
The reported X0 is 4067.45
